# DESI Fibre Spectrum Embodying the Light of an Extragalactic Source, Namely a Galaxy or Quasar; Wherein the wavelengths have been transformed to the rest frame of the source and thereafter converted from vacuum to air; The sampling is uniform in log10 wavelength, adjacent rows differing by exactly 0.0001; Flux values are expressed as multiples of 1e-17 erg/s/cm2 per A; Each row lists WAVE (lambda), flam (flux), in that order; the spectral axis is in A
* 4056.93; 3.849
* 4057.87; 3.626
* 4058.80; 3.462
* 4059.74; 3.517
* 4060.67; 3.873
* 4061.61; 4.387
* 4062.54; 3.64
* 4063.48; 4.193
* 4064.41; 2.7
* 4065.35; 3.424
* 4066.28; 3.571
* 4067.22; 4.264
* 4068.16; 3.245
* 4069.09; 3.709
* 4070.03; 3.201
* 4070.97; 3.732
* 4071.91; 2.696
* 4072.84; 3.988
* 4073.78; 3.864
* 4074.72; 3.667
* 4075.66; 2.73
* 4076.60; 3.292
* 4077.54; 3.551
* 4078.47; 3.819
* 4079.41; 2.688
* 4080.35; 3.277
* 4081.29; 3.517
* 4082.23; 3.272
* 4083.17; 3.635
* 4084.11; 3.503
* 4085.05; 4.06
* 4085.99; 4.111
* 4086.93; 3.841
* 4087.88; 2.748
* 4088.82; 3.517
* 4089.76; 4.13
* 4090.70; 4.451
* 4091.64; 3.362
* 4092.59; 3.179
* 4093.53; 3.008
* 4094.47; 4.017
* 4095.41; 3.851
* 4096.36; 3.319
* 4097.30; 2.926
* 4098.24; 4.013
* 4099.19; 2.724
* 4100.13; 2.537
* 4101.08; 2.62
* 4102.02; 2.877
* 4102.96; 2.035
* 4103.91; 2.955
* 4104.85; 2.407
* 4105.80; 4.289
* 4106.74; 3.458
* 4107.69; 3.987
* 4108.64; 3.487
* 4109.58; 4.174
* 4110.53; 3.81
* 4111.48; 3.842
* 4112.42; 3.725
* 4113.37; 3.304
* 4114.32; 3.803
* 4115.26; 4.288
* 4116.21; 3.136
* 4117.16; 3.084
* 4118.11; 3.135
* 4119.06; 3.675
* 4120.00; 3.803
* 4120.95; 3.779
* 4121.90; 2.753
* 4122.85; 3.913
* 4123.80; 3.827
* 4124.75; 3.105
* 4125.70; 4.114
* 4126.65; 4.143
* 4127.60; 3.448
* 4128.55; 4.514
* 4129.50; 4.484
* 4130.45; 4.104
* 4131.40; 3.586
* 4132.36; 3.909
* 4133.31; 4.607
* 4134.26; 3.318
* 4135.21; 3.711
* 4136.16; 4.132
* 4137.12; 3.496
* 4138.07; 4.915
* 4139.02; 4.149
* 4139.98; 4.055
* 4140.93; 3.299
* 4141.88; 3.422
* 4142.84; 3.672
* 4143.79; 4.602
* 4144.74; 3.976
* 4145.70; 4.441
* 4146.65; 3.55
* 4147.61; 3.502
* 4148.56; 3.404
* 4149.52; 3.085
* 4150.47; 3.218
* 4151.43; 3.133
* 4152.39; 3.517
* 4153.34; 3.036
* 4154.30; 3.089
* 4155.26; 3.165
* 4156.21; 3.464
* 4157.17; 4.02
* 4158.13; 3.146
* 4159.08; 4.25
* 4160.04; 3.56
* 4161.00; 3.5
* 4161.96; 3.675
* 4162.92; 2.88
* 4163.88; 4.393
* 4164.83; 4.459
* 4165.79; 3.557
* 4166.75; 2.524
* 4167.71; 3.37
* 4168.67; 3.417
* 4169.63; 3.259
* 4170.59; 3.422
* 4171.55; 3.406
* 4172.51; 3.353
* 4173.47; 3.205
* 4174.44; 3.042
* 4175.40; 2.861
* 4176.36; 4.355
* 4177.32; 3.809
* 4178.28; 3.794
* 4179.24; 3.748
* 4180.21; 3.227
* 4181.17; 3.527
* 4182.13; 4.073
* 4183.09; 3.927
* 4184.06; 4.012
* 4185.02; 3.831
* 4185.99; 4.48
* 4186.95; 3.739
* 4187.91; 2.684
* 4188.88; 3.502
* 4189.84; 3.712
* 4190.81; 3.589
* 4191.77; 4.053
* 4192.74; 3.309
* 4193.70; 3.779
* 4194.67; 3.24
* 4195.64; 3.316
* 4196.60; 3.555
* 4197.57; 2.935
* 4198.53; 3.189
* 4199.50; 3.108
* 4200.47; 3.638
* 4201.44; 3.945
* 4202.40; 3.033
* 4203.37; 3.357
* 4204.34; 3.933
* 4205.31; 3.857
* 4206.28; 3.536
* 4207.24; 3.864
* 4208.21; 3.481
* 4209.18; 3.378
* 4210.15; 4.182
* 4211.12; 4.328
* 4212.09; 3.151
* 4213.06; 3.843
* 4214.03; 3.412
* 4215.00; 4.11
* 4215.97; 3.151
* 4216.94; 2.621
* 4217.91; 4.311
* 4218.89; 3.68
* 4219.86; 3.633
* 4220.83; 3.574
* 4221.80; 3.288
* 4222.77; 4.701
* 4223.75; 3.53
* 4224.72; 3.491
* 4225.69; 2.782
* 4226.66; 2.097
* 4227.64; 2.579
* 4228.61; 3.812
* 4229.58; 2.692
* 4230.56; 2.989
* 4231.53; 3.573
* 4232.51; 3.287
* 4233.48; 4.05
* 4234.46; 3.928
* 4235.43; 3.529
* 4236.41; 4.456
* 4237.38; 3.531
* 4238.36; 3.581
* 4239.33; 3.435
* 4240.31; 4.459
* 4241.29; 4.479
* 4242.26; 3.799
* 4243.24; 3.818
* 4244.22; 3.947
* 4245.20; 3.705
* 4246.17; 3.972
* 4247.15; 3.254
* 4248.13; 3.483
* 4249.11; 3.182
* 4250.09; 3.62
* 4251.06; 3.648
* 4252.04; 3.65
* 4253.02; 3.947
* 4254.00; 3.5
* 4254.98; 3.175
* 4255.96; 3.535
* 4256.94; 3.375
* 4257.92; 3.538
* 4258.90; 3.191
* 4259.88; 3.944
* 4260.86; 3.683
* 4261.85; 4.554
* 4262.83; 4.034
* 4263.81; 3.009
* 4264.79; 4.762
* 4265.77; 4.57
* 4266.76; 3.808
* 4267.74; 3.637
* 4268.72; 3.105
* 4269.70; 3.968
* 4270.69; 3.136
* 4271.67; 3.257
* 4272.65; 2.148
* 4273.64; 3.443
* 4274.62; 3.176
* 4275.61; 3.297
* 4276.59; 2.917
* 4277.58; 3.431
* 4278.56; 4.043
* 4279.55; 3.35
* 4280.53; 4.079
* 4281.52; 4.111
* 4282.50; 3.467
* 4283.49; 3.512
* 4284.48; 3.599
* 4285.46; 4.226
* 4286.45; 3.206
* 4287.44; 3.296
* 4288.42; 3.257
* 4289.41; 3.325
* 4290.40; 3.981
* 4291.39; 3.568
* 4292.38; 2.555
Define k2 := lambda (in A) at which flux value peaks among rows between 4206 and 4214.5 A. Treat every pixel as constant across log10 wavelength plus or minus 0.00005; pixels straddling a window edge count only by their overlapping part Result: 4211.12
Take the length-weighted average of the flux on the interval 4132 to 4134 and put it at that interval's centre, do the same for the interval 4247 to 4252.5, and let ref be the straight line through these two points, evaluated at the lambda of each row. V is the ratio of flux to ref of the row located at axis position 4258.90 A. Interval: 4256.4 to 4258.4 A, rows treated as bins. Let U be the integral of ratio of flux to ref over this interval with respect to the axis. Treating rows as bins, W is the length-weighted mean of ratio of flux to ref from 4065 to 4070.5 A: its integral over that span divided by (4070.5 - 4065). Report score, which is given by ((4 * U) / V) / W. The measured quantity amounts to 11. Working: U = 2.0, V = 0.93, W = 0.78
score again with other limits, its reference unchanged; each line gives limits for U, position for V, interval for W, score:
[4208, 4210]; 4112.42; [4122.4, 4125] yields 10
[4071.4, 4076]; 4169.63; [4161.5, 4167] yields 19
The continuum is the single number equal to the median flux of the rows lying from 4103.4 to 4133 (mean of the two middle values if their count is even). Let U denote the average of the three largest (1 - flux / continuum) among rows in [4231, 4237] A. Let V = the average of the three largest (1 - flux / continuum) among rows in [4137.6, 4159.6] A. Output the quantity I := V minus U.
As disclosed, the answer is 0.10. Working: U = 0.09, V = 0.19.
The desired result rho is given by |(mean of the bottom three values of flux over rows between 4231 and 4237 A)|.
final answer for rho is 3.46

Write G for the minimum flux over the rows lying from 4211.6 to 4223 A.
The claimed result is 2.621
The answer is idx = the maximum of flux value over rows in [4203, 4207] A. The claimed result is 3.933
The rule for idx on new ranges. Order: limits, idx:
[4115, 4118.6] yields 4.288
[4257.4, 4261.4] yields 3.944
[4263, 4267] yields 4.762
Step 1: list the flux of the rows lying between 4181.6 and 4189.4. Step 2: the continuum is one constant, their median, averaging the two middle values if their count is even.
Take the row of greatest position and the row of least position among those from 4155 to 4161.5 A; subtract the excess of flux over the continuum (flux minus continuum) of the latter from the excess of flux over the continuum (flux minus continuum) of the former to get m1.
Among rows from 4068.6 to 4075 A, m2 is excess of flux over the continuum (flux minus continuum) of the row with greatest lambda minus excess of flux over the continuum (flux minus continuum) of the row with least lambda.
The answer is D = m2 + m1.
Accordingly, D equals 0.3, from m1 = 0.3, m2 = 0.0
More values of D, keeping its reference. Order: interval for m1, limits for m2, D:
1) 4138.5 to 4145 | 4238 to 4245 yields 0.2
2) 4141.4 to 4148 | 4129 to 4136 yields -0.7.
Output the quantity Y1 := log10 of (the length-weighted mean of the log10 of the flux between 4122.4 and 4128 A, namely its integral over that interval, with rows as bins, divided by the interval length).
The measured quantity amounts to -0.24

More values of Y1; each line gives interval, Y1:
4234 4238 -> -0.23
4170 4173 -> -0.28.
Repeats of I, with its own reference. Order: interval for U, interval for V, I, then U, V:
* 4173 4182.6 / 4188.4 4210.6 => 0.00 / 0.20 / 0.20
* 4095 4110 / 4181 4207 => -0.15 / 0.39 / 0.24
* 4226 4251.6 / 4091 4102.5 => -0.04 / 0.35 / 0.31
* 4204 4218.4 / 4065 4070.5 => -0.08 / 0.22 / 0.13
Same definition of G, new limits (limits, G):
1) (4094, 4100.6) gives 2.537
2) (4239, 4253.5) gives 3.182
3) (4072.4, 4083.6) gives 2.688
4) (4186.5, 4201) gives 2.684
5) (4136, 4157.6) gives 3.036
